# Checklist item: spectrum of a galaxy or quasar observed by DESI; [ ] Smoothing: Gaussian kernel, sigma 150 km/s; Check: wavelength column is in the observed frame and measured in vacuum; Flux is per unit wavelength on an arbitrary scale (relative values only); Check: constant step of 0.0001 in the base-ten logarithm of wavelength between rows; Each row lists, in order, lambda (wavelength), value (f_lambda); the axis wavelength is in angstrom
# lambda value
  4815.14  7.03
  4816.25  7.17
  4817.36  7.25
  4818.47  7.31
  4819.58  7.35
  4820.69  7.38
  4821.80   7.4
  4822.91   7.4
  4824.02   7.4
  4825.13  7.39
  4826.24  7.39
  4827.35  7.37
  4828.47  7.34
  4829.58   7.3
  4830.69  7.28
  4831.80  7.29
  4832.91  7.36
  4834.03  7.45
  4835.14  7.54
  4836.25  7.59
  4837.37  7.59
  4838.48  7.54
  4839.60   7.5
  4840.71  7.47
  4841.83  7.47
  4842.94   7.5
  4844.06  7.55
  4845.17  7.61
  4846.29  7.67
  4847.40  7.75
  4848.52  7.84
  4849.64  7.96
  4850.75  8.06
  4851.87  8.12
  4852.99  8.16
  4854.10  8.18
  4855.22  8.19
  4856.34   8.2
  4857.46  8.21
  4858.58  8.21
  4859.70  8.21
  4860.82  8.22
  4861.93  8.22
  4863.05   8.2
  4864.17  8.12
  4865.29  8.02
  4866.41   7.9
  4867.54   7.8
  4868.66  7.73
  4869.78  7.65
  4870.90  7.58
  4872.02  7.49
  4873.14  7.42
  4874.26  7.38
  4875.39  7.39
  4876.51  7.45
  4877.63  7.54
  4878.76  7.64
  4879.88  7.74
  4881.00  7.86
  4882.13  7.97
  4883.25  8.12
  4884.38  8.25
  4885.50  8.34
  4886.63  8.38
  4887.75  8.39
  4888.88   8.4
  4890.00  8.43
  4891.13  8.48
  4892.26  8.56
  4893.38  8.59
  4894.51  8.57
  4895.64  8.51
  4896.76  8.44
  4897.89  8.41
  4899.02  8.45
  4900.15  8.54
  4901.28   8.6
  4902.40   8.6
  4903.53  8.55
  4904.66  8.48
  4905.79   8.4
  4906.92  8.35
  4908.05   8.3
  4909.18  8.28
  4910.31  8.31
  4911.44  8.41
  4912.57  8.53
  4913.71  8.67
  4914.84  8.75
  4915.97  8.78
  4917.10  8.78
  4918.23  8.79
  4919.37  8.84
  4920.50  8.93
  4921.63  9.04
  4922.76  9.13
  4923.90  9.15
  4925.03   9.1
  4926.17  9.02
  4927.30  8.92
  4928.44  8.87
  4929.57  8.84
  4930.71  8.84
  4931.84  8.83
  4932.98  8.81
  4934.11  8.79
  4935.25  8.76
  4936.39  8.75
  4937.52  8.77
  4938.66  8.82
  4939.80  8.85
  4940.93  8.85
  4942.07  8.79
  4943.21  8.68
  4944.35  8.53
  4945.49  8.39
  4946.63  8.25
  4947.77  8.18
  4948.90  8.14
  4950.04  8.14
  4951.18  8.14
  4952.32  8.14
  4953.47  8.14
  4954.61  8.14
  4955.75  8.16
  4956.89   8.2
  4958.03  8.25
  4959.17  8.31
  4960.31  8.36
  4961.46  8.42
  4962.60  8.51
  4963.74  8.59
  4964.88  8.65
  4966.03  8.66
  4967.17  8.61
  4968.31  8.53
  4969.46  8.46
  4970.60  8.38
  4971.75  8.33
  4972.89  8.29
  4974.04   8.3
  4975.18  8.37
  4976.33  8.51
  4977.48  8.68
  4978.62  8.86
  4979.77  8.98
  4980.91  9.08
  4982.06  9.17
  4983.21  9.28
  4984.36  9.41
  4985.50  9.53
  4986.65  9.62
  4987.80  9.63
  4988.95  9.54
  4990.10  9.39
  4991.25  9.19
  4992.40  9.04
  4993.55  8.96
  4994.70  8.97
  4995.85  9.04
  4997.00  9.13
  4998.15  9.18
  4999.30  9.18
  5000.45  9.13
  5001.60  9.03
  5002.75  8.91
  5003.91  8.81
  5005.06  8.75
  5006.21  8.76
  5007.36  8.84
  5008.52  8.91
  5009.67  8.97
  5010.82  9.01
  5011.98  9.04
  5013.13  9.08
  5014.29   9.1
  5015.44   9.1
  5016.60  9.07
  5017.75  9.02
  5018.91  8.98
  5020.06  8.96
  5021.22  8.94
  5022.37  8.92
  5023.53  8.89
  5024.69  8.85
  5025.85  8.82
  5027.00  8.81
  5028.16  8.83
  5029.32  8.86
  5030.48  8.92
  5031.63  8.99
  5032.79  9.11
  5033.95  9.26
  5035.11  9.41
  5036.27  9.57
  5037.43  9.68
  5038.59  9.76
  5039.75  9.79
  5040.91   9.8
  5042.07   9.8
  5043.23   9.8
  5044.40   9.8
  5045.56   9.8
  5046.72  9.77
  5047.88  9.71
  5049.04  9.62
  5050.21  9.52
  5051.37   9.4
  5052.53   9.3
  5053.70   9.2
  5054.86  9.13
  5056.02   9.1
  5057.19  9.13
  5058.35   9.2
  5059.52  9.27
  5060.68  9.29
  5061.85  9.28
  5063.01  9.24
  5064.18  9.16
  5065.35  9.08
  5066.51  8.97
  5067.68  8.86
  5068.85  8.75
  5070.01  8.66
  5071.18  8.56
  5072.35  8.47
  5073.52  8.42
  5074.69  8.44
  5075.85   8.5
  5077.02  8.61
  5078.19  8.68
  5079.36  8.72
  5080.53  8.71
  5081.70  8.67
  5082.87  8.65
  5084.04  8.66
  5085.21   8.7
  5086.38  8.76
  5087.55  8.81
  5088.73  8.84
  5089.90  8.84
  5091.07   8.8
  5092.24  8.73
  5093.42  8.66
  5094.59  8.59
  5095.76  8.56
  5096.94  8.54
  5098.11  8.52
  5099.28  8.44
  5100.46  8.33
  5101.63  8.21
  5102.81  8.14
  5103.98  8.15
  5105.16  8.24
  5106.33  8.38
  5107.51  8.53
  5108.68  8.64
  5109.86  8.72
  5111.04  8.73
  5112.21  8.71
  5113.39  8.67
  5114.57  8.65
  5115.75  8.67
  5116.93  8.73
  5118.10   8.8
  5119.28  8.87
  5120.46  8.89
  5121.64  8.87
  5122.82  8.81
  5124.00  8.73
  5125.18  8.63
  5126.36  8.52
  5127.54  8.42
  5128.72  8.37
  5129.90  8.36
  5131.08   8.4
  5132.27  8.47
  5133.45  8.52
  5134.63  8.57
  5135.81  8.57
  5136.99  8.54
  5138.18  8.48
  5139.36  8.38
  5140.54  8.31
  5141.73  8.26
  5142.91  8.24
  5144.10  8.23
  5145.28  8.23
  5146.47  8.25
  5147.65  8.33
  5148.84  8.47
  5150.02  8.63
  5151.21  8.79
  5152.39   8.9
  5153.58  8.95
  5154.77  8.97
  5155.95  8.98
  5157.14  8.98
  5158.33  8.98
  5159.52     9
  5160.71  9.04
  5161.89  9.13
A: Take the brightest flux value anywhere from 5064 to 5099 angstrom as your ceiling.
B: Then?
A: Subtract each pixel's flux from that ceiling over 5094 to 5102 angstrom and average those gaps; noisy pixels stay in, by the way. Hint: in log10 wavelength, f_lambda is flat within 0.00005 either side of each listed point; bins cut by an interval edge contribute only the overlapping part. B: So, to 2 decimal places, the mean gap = 0.70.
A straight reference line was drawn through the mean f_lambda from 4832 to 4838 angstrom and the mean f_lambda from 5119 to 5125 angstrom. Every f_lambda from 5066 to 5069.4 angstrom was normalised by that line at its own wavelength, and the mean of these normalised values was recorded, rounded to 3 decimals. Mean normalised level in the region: 1.032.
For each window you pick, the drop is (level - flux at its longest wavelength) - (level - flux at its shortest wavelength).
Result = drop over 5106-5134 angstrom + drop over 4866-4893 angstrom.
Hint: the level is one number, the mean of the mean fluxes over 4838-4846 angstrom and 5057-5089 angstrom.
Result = -0.8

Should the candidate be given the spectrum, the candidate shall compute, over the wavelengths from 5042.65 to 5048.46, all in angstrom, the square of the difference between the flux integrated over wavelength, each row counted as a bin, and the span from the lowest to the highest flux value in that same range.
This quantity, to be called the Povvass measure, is 3215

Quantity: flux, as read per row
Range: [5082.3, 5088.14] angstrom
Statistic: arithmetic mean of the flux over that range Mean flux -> 8.7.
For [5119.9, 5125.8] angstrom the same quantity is 8.8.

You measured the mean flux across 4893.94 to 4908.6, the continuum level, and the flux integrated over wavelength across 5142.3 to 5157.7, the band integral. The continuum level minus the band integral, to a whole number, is -124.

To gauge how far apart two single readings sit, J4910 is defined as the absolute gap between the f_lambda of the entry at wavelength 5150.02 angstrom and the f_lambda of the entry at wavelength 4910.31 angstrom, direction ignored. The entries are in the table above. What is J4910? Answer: 0.32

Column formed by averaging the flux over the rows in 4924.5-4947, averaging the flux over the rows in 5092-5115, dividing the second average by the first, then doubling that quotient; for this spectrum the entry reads 1.94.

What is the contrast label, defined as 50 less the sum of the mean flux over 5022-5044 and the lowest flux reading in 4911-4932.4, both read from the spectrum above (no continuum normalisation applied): 32.3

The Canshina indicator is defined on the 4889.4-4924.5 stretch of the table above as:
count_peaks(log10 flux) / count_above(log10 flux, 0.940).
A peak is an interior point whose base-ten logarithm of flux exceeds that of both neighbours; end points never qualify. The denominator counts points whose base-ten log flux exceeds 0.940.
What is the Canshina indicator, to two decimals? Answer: 0.11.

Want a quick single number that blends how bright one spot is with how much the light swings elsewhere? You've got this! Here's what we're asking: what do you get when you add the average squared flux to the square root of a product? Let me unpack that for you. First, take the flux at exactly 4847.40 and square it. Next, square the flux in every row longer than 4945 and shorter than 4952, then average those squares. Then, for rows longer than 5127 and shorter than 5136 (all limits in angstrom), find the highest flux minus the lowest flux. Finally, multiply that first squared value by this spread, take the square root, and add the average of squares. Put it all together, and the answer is 70.9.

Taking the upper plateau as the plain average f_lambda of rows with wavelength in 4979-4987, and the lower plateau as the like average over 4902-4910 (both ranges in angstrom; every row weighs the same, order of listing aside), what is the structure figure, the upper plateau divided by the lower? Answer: 1.10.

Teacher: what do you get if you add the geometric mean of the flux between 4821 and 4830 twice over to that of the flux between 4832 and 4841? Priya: 22.3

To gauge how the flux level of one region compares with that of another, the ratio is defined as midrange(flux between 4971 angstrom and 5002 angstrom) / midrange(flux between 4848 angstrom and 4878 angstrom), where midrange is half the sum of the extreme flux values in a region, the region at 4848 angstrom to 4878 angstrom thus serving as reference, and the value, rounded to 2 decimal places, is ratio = 1.15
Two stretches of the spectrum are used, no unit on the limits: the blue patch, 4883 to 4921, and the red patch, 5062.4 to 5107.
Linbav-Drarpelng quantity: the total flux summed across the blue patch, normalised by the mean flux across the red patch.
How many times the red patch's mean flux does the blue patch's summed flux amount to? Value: 34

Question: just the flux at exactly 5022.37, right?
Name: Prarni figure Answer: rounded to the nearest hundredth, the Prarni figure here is 8.92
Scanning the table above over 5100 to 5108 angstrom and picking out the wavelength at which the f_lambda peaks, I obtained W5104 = 5107.51 angstrom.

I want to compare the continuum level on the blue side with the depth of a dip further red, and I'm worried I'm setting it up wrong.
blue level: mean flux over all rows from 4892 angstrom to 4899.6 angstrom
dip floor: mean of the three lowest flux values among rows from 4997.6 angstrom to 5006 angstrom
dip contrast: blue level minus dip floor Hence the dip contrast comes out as -0.32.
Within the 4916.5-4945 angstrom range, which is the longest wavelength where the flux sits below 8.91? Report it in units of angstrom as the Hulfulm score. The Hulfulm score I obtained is 4944.35 angstrom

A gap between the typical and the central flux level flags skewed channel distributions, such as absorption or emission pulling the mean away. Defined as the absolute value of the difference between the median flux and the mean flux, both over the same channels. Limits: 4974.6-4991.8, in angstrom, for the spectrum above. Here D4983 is 0.041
